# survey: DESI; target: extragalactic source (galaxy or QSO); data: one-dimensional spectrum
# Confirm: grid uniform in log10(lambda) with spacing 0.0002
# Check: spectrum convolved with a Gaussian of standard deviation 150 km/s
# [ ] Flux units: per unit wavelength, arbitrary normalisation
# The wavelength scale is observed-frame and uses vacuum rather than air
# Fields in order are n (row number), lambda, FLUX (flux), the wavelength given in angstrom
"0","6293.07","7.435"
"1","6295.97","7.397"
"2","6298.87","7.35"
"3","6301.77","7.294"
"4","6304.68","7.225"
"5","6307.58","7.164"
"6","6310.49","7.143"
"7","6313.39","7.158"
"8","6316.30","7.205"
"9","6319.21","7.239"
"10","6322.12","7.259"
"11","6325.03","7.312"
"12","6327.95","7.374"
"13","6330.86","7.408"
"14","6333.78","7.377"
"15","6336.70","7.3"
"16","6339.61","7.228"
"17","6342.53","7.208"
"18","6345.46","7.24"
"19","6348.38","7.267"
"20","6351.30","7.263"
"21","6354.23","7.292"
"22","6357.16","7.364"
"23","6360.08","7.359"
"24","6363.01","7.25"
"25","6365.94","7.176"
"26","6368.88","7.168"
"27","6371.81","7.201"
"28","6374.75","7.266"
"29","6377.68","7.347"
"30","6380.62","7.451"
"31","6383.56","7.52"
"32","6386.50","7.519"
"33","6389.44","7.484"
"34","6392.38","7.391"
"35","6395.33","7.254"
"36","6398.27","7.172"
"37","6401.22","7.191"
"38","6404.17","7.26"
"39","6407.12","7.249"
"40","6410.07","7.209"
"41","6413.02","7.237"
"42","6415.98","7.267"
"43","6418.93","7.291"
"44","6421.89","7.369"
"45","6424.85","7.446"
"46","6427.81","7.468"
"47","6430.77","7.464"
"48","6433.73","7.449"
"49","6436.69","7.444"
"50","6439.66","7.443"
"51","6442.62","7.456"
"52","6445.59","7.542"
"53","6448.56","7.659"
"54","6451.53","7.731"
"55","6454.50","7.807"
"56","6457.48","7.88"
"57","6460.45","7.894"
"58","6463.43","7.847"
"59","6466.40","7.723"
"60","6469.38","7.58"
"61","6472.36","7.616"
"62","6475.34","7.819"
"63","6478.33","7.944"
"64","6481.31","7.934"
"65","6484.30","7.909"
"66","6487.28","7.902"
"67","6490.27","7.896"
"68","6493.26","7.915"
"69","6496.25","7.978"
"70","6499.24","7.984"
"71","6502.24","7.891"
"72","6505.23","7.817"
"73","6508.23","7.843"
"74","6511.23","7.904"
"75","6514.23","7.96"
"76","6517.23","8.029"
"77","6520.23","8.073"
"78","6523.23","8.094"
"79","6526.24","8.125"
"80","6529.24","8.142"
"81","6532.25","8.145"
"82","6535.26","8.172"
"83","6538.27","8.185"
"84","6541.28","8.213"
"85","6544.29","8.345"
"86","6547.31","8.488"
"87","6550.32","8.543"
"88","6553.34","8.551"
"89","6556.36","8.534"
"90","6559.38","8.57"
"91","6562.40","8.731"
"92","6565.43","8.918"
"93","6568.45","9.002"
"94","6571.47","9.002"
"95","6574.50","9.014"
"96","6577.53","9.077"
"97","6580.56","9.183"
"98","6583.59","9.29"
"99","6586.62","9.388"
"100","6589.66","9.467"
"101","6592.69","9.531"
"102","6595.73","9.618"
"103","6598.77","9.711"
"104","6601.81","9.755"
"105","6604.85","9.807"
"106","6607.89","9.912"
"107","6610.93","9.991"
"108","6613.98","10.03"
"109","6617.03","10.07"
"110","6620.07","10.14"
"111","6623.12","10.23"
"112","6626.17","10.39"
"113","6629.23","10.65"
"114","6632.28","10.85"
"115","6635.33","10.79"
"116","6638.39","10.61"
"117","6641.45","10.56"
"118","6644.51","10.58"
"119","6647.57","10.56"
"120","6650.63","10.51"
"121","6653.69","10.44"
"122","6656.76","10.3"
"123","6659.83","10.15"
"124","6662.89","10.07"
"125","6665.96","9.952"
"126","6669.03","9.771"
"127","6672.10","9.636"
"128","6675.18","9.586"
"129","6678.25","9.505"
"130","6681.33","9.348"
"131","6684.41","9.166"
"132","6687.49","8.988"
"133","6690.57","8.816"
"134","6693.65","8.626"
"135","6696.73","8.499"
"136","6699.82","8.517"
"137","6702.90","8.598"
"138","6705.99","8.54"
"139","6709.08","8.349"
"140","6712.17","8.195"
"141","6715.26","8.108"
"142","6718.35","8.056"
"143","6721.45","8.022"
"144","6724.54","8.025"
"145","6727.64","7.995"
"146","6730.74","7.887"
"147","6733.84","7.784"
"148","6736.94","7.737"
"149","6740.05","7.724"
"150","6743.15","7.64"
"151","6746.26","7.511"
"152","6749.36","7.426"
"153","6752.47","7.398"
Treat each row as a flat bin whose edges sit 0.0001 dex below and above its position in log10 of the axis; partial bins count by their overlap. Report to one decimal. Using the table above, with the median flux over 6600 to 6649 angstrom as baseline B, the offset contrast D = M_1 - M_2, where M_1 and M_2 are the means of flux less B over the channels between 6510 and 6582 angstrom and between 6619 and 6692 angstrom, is -1.6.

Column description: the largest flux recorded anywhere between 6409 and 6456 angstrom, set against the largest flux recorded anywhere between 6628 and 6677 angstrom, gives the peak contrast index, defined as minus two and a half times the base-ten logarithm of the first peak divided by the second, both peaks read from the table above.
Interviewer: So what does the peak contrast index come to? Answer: 0.36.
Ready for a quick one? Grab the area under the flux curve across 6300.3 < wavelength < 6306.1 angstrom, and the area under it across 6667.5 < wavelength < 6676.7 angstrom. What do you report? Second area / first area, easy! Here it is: 2.1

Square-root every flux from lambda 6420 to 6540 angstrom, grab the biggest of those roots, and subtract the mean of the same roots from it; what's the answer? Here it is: 0.066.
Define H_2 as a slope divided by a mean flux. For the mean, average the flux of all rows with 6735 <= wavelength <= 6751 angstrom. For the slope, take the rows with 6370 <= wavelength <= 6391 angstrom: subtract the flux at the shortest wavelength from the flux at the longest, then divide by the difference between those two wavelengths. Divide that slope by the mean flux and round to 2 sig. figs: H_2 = 0.0021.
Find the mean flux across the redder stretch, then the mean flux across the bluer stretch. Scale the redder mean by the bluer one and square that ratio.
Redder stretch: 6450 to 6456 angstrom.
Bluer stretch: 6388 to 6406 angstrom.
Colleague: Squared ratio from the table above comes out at 1.1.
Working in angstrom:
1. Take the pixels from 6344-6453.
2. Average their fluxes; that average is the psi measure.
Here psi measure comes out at 7.4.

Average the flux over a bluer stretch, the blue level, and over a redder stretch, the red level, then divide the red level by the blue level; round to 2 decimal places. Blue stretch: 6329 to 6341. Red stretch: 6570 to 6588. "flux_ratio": 1.25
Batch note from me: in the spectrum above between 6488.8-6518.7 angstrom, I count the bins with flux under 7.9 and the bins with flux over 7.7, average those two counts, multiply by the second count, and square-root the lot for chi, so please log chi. 8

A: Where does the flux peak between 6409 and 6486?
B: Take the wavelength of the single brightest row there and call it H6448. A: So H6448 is 6478.33 angstrom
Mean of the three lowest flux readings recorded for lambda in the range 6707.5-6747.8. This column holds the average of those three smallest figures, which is 7.6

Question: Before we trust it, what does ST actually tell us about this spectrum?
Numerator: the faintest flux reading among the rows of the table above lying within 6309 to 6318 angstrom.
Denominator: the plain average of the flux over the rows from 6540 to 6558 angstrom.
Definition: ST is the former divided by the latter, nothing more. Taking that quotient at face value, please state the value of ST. 0.85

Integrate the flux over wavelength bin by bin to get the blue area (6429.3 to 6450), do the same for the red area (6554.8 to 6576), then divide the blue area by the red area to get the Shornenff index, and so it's 0.83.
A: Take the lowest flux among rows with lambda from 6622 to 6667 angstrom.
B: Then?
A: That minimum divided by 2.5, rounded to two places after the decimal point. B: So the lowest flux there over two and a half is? 3.98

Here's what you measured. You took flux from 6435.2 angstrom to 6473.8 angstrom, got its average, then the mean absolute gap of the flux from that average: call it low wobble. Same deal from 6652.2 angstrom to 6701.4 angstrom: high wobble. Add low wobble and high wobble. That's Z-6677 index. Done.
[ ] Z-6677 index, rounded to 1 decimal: 0.7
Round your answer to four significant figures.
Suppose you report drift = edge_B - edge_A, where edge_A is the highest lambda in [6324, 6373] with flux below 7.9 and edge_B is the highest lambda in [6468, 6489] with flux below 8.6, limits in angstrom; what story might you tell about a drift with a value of 115.5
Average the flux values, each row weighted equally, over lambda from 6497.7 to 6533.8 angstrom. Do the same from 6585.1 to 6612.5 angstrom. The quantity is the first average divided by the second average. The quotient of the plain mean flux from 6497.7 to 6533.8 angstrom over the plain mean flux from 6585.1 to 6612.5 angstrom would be 0.83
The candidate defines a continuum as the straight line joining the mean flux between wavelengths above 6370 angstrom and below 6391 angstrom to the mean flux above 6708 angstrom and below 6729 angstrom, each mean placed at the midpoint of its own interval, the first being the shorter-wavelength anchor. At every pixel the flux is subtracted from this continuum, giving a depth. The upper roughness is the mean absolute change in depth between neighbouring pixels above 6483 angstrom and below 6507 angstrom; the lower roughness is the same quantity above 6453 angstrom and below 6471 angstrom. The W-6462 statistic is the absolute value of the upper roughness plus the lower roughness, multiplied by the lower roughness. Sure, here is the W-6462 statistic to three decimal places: 0.010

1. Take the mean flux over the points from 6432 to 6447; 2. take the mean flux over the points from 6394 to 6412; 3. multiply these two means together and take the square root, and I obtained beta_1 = 7.3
